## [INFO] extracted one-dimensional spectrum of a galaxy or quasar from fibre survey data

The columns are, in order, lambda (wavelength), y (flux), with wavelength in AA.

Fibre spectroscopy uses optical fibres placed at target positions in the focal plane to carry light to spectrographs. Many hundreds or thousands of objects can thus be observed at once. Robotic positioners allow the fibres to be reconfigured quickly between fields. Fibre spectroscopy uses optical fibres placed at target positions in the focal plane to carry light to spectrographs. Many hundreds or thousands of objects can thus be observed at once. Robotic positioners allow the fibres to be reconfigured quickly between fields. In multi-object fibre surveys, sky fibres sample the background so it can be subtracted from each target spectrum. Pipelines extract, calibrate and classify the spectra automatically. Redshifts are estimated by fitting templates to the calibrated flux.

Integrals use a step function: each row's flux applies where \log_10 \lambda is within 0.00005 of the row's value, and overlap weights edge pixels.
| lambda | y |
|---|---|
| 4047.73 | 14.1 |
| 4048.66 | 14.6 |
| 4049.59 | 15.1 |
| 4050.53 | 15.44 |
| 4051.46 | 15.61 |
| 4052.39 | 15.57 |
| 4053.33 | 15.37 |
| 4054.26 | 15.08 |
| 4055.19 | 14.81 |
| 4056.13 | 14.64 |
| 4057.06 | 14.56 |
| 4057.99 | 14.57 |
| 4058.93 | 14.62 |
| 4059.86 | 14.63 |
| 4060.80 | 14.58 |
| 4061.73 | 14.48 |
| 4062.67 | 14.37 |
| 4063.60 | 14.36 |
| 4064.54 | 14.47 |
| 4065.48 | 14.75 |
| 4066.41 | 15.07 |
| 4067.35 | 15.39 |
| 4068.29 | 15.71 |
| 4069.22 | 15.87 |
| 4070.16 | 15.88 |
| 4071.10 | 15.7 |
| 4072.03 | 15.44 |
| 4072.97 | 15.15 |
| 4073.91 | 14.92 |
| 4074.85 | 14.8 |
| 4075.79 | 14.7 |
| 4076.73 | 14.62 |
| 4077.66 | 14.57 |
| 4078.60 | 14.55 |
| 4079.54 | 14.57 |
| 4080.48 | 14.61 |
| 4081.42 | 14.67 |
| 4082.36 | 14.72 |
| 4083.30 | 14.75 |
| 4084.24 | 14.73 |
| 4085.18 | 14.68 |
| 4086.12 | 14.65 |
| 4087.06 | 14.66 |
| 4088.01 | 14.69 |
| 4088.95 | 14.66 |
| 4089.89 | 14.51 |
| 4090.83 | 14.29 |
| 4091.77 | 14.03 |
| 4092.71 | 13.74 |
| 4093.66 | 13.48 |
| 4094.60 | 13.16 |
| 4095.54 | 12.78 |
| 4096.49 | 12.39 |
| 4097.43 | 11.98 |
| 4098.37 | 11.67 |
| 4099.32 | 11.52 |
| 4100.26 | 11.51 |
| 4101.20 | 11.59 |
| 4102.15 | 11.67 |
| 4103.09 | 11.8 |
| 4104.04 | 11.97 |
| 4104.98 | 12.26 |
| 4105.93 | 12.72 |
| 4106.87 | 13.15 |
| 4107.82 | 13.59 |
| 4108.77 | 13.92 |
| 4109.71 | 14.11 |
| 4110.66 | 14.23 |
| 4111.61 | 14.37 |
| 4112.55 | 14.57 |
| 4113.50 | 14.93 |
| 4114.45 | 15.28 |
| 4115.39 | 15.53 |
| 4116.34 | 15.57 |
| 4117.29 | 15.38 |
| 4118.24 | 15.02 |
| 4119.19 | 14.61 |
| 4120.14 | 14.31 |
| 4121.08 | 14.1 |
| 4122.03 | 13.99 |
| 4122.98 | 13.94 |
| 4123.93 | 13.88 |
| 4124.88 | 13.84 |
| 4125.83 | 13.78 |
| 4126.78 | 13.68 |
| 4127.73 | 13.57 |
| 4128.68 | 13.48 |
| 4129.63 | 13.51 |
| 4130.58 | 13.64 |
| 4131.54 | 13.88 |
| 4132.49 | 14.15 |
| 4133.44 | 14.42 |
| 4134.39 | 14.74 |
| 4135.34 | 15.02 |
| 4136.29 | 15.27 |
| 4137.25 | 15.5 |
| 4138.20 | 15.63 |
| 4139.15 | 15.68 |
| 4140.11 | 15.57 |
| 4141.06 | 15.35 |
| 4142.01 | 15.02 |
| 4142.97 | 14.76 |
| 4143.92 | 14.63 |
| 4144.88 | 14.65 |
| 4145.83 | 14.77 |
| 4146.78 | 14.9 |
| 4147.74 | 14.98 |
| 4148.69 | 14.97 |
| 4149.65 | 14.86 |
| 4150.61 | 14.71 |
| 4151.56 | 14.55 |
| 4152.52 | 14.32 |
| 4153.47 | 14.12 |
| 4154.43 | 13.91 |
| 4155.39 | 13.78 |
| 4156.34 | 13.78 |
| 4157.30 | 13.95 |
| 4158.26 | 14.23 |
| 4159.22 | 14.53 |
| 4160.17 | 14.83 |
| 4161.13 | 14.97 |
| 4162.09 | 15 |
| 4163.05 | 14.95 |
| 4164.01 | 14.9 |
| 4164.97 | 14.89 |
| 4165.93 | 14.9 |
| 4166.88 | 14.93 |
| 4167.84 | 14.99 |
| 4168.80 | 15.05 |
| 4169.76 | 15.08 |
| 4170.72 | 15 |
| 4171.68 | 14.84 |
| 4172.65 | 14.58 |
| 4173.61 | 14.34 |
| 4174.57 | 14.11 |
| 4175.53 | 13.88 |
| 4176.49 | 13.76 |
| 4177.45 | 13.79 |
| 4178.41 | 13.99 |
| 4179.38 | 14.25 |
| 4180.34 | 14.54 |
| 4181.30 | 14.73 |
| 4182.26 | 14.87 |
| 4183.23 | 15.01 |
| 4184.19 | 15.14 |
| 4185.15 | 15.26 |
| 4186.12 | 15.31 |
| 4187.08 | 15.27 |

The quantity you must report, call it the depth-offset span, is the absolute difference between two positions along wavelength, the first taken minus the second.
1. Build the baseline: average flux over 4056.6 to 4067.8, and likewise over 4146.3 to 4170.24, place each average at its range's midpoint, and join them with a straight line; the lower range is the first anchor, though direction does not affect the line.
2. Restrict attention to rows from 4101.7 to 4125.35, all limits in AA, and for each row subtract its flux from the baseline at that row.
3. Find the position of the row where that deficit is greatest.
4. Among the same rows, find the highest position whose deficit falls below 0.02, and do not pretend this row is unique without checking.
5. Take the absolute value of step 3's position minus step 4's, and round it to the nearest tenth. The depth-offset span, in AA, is 16.1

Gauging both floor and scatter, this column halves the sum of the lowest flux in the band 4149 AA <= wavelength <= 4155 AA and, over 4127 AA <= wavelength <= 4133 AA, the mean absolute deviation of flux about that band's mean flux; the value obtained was 7.06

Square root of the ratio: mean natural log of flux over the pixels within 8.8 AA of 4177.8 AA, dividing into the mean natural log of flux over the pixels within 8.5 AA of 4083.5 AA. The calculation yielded 1.00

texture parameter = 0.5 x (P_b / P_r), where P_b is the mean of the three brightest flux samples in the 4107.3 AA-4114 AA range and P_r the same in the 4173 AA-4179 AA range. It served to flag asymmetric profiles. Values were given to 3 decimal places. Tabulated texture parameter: 0.517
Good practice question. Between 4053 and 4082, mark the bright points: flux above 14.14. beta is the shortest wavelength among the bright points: 4053.33 AA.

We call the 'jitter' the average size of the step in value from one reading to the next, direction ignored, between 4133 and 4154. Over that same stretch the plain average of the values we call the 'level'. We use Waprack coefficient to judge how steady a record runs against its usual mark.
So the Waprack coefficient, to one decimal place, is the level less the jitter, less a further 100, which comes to -85.2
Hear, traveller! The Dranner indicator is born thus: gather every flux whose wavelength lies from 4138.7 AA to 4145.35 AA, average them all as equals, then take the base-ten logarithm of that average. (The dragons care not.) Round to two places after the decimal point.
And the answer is 1.18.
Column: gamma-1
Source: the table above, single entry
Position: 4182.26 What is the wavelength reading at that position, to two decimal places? 14.87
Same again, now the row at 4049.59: 15.10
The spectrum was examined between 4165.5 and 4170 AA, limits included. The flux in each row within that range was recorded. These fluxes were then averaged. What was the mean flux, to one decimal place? 15.0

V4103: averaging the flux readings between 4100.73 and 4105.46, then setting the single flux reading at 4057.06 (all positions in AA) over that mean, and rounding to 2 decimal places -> 1.23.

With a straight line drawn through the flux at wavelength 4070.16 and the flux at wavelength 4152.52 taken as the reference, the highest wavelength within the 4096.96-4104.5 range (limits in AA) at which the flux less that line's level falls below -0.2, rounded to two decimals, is 4104.04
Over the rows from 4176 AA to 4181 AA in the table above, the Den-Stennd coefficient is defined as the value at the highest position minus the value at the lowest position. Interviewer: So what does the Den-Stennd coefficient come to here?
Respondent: 0.78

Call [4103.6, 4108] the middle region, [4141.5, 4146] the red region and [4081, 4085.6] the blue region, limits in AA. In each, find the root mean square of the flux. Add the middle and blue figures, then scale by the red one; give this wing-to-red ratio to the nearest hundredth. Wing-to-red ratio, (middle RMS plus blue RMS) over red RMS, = 1.86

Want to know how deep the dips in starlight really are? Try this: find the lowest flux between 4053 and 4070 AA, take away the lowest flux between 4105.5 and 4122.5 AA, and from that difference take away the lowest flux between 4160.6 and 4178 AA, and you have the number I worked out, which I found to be -12.1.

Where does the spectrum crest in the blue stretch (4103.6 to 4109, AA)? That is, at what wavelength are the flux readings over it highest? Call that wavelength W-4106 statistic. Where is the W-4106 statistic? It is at 4108.77 AA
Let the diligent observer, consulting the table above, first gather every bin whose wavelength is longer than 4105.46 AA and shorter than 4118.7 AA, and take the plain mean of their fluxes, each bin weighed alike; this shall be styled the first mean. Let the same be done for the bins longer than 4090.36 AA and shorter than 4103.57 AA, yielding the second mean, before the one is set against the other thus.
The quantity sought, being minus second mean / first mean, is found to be -0.87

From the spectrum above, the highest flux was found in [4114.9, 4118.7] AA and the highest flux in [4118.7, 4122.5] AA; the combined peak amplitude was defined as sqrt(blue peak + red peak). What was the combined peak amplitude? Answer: 5.49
